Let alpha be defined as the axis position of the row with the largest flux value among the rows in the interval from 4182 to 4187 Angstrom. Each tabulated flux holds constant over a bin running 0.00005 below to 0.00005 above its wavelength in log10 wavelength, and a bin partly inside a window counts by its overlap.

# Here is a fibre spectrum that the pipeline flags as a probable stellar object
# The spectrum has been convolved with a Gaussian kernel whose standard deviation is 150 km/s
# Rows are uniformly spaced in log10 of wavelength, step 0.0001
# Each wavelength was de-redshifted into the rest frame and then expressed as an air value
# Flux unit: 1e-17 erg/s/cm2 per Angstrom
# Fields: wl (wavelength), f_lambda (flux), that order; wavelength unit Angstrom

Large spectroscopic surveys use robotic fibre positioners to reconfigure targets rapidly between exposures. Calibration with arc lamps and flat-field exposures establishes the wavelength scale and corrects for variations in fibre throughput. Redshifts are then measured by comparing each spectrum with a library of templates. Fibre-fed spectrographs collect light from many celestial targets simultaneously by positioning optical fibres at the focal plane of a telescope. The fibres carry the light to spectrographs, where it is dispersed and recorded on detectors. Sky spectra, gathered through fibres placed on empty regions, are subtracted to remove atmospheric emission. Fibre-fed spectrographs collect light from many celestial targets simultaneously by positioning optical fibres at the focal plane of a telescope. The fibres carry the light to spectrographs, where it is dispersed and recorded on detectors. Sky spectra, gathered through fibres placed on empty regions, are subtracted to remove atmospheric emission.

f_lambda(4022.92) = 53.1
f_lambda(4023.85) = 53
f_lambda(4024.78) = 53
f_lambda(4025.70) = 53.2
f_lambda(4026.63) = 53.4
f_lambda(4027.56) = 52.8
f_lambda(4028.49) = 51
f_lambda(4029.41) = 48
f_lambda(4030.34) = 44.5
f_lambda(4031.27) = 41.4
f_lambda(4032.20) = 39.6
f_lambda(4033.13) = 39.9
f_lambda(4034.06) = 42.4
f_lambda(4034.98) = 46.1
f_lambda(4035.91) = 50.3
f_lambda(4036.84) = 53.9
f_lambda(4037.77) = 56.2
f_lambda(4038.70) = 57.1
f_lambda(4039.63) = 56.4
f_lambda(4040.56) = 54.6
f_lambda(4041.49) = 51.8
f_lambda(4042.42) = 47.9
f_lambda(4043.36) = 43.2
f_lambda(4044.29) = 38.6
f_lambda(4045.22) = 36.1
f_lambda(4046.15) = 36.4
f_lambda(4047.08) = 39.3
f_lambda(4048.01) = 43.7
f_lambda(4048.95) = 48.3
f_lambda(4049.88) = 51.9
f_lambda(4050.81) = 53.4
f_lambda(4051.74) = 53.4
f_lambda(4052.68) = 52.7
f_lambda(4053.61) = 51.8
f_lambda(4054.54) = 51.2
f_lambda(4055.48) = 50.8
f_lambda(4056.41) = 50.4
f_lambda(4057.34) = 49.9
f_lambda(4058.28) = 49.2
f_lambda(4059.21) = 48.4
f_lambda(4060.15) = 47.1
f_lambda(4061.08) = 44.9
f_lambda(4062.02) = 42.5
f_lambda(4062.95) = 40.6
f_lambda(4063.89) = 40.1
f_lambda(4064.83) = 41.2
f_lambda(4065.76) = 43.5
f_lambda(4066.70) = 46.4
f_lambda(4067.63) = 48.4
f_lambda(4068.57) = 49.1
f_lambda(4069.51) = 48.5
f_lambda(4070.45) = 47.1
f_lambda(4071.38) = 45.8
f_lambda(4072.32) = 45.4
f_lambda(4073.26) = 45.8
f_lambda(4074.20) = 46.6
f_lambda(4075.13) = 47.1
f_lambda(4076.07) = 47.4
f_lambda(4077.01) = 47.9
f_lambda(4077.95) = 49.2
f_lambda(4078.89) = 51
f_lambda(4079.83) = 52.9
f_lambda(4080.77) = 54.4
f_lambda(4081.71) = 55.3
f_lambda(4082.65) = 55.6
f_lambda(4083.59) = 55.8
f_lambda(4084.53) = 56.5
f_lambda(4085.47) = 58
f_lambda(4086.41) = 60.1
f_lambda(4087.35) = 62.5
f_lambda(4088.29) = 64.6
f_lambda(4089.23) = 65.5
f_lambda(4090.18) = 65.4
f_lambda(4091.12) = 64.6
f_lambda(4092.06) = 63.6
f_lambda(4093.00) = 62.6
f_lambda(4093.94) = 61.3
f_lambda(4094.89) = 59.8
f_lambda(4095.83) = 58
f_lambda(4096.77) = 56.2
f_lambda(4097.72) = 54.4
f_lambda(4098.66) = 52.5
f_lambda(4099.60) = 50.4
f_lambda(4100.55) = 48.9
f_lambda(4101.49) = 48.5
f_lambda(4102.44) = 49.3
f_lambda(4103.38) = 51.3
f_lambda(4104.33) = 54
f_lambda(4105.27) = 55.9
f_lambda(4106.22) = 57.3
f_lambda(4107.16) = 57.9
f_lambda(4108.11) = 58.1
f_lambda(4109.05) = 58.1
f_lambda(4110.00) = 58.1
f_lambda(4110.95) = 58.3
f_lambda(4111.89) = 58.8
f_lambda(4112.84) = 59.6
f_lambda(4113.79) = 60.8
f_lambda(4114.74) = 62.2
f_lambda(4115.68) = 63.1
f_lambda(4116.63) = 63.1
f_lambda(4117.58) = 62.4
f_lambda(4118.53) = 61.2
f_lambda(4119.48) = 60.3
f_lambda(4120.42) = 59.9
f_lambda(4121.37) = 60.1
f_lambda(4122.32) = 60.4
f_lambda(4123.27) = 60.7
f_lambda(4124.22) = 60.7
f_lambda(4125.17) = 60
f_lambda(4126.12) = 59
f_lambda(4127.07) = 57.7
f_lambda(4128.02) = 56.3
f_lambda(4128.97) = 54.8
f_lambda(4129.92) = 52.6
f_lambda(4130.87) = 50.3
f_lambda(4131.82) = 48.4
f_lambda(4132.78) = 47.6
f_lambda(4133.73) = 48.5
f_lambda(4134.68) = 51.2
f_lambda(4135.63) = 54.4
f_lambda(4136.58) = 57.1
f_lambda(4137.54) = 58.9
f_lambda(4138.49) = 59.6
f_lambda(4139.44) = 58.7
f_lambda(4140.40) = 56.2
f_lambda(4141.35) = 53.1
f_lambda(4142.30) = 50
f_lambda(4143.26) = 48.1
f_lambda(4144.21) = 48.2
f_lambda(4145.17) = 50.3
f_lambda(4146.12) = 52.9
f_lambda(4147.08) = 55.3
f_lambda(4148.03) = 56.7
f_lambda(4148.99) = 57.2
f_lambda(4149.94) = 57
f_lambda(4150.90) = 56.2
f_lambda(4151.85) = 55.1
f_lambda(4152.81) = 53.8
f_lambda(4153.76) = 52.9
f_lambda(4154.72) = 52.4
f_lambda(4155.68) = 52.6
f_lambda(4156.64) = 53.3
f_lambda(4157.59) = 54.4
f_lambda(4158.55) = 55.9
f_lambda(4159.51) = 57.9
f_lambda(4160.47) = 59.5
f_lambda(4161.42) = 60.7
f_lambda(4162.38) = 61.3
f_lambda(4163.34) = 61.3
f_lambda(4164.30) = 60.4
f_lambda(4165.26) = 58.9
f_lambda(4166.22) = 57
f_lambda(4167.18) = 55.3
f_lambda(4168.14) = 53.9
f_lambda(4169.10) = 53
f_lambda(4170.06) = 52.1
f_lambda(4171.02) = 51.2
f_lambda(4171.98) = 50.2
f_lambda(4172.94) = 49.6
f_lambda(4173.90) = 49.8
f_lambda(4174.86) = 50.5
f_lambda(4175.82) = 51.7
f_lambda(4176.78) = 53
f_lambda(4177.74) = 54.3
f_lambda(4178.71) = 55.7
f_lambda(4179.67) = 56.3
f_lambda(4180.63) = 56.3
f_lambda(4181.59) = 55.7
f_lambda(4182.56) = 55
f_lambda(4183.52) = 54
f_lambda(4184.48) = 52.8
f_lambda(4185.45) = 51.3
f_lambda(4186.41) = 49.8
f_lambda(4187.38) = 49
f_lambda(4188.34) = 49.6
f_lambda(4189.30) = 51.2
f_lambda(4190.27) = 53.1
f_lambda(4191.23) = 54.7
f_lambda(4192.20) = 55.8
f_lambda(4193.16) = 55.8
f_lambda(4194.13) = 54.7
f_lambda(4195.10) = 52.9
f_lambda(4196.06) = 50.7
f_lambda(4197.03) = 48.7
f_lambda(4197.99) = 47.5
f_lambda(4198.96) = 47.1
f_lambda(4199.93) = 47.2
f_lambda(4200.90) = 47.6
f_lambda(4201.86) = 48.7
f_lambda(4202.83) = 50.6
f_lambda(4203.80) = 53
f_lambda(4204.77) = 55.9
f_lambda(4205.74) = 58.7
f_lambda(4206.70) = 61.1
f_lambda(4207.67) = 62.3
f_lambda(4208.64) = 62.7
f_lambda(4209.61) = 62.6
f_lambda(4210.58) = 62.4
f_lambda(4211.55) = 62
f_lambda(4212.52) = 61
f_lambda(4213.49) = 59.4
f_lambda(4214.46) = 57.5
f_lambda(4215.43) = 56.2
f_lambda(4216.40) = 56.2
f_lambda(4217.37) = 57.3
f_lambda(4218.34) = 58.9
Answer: 4182.56 Angstrom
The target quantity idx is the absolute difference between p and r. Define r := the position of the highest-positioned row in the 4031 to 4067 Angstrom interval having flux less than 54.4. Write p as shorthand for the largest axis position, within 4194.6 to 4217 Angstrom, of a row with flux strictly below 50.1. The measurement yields 135.2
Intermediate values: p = 4201.86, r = 4066.70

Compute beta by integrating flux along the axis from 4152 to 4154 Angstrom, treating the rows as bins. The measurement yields 108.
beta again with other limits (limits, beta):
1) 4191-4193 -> 111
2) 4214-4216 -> 114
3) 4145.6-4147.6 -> 108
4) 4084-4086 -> 115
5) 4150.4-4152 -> 89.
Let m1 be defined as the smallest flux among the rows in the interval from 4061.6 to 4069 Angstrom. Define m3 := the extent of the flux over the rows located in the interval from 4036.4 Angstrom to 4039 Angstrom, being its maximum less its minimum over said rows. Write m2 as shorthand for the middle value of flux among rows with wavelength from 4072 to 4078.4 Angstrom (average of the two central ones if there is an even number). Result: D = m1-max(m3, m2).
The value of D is -7.0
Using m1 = 40.1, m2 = 47.1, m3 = 3.2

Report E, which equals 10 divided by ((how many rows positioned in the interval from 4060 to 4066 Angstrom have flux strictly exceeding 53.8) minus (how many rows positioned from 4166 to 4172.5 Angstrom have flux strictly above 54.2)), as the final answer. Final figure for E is -5.0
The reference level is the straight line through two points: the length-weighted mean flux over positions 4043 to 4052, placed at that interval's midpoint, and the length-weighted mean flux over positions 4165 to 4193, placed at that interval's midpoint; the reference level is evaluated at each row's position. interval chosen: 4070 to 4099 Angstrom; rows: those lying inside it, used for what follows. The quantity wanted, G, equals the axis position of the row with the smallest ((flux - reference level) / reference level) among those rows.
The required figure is 4072.32 Angstrom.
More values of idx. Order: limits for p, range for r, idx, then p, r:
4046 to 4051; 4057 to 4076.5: 27.1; 4048.95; 4076.07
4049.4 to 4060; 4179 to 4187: 127.2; 4059.21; 4186.41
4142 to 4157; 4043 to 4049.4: 95.3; 4144.21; 4048.95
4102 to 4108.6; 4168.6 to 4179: 75.3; 4102.44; 4177.74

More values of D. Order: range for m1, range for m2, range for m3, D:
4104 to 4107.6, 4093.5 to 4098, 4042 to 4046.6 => -4.0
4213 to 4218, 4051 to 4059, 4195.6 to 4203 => 5.2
